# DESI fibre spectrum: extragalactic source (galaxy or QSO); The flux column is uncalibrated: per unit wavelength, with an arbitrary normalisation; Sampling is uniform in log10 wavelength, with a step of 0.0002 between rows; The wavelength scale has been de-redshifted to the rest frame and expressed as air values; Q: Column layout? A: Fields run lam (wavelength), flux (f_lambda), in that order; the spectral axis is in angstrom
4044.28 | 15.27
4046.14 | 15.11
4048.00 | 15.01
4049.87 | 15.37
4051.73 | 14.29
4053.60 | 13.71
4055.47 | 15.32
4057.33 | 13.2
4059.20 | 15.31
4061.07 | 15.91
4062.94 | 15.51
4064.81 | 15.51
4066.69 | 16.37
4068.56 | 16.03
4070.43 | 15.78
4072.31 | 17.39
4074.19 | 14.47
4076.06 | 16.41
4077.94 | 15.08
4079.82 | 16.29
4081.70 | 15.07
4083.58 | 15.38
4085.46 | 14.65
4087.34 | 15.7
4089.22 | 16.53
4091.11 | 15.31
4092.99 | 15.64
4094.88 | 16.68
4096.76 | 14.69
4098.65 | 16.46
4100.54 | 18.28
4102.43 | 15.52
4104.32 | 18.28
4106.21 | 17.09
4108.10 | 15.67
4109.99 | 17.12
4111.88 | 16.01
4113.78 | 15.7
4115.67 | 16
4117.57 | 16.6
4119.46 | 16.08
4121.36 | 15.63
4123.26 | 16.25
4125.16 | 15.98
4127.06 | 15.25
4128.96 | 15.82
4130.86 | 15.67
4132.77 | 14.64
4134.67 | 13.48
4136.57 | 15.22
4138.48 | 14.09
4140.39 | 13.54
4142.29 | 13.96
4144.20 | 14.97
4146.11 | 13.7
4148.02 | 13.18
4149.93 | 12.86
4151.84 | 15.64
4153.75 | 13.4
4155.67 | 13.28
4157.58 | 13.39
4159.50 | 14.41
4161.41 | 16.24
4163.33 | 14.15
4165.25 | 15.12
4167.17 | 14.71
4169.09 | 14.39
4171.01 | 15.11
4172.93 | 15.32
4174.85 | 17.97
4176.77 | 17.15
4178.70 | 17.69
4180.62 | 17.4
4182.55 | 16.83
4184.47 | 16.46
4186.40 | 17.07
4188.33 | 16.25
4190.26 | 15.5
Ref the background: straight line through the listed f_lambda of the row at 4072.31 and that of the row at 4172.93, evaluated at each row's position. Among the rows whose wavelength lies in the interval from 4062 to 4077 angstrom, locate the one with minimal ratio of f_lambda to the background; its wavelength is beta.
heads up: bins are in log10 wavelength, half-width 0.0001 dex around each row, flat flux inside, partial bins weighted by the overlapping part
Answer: 4074.19 angstrom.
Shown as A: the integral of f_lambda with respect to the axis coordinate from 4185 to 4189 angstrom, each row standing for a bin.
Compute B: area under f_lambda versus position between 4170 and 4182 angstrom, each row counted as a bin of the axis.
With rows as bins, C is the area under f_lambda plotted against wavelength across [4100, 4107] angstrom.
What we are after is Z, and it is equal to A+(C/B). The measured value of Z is 67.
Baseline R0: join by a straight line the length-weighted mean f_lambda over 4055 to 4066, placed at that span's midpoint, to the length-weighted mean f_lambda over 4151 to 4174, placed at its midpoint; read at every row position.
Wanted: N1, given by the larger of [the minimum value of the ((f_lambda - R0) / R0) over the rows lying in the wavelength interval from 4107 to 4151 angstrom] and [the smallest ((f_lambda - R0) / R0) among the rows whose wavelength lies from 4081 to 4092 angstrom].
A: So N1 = -0.02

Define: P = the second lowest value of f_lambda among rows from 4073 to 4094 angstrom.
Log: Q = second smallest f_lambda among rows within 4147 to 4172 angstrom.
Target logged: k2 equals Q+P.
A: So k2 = 27.8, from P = 14.65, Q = 13.18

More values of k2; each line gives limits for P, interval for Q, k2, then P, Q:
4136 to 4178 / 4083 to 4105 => 27.9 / 13.18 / 14.69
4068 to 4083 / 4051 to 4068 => 28.8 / 15.07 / 13.71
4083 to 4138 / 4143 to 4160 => 27.8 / 14.64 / 13.18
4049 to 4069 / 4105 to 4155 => 26.9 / 13.71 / 13.18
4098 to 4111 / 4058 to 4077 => 31.0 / 15.67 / 15.31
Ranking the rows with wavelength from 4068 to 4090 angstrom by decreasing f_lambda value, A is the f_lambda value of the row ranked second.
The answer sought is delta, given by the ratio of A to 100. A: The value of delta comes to 0.165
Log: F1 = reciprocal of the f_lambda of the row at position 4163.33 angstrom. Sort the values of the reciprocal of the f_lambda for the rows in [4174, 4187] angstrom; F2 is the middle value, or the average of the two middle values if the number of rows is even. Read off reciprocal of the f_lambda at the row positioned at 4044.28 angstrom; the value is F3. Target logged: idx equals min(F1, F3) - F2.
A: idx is 0.007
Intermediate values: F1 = 0.0707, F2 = 0.058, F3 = 0.065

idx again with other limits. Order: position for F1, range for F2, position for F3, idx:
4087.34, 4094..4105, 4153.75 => 0.003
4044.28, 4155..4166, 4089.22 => -0.010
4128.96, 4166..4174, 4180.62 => -0.010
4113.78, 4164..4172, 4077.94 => -0.003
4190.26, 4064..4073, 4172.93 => 0.002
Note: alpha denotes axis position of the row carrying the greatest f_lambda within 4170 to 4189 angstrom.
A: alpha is 4174.85 angstrom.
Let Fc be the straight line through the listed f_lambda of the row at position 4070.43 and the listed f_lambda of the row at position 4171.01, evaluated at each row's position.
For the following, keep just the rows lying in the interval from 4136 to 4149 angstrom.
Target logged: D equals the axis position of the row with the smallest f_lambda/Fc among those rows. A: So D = 4148.02 angstrom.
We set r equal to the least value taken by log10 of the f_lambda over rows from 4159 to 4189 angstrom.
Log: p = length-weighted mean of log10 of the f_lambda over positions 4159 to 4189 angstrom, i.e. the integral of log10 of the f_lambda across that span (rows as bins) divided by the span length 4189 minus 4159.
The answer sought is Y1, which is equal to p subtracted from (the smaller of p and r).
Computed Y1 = -0.053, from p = 1.20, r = 1.15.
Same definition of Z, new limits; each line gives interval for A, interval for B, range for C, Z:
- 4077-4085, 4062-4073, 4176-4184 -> 124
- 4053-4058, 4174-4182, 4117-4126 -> 72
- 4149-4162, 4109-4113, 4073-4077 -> 185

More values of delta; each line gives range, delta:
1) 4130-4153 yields 0.156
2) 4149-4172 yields 0.156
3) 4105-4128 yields 0.171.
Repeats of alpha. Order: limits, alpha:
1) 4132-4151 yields 4136.57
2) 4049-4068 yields 4066.69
